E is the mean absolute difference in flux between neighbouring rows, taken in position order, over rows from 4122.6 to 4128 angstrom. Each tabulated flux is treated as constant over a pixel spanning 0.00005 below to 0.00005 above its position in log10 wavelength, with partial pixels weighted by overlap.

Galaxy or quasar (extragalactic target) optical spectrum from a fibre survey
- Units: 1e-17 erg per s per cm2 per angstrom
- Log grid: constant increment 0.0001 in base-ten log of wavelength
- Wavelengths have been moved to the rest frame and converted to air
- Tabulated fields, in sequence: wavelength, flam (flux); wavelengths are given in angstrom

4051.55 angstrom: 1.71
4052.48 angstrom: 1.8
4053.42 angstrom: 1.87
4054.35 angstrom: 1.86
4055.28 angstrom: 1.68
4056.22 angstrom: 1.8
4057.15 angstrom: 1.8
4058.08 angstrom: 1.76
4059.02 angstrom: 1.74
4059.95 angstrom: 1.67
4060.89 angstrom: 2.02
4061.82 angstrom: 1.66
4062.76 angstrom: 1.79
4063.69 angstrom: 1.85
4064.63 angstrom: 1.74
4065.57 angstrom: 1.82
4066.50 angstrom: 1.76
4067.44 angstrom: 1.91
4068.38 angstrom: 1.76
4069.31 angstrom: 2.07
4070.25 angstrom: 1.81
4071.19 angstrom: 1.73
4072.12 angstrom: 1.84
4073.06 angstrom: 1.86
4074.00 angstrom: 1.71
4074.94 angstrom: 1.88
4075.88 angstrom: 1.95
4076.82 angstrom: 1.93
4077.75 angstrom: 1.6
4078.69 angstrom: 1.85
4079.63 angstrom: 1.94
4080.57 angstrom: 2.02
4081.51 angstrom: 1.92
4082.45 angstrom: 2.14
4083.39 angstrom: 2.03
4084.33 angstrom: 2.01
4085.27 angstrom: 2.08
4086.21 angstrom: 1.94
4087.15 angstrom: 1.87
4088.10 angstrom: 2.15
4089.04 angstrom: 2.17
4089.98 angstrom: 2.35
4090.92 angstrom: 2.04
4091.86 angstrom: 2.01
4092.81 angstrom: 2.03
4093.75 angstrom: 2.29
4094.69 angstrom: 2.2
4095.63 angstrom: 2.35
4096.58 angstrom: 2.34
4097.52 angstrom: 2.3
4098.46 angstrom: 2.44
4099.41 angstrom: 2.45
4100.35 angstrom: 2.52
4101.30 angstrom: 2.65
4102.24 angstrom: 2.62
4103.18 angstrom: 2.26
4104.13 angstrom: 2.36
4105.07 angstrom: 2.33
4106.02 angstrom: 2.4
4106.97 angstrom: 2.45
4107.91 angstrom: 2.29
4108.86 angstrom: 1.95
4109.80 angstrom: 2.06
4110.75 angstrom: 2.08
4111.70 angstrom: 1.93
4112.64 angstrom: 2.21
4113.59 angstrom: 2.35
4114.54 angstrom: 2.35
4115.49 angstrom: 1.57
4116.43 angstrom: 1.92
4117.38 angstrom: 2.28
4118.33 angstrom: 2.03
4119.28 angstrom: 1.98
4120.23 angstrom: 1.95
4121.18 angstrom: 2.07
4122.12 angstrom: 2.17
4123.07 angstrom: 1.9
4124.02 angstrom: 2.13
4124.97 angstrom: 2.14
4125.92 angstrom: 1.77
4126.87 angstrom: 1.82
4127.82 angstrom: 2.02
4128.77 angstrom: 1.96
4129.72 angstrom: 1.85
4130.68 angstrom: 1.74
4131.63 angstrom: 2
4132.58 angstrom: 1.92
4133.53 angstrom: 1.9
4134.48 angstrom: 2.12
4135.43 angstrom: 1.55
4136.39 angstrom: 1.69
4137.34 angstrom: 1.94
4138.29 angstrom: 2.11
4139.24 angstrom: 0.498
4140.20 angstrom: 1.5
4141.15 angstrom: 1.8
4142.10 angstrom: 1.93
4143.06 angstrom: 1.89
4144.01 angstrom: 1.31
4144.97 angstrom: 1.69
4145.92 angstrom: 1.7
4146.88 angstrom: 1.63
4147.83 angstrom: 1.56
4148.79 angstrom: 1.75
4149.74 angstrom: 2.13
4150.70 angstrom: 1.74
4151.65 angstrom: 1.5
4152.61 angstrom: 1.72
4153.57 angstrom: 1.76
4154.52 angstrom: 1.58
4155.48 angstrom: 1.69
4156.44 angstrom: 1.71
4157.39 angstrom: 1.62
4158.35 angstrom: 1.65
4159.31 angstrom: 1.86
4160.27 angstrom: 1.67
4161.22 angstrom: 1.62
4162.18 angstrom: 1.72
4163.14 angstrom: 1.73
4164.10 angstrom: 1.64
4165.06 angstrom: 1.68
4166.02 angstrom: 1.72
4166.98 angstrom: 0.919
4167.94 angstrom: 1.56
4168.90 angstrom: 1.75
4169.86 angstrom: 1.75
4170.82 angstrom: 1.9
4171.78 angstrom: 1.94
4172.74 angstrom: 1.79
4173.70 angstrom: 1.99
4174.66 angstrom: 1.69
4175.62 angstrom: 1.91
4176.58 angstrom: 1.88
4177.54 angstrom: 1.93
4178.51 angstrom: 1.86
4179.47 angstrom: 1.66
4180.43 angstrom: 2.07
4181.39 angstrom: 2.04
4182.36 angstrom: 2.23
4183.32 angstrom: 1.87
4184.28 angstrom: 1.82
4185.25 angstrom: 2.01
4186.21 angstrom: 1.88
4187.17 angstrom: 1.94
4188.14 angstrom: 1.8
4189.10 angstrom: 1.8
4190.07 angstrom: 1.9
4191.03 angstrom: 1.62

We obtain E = 0.17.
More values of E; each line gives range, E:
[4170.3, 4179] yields 0.13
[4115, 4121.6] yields 0.19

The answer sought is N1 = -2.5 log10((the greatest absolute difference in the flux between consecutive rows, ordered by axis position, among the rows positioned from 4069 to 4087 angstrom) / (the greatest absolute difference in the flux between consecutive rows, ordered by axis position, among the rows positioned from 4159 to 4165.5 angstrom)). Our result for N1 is -0.6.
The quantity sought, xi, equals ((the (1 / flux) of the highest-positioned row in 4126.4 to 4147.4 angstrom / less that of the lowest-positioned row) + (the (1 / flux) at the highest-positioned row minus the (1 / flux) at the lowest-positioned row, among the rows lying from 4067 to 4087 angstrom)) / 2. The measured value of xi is 0.03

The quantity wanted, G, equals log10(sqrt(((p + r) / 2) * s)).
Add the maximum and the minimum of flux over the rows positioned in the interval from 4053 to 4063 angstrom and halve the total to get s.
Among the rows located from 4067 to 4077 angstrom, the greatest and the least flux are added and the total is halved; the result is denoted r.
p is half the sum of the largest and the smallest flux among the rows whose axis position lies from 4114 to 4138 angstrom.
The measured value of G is 0.274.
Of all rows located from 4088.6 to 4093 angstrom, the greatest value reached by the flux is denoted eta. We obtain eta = 2.35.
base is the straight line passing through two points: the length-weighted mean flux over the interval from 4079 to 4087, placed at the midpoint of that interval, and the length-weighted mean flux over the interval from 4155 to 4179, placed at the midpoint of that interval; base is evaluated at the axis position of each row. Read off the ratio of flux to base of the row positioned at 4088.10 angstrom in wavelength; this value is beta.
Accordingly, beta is 1.08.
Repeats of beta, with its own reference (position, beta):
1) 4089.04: 1.09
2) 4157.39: 0.92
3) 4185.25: 1.21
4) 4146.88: 0.91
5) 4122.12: 1.16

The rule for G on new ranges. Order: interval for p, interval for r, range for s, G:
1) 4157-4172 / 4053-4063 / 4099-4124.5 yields 0.269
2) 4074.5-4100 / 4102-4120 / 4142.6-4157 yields 0.275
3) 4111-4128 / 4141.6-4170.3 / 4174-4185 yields 0.265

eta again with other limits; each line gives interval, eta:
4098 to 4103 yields 2.65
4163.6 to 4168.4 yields 1.72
